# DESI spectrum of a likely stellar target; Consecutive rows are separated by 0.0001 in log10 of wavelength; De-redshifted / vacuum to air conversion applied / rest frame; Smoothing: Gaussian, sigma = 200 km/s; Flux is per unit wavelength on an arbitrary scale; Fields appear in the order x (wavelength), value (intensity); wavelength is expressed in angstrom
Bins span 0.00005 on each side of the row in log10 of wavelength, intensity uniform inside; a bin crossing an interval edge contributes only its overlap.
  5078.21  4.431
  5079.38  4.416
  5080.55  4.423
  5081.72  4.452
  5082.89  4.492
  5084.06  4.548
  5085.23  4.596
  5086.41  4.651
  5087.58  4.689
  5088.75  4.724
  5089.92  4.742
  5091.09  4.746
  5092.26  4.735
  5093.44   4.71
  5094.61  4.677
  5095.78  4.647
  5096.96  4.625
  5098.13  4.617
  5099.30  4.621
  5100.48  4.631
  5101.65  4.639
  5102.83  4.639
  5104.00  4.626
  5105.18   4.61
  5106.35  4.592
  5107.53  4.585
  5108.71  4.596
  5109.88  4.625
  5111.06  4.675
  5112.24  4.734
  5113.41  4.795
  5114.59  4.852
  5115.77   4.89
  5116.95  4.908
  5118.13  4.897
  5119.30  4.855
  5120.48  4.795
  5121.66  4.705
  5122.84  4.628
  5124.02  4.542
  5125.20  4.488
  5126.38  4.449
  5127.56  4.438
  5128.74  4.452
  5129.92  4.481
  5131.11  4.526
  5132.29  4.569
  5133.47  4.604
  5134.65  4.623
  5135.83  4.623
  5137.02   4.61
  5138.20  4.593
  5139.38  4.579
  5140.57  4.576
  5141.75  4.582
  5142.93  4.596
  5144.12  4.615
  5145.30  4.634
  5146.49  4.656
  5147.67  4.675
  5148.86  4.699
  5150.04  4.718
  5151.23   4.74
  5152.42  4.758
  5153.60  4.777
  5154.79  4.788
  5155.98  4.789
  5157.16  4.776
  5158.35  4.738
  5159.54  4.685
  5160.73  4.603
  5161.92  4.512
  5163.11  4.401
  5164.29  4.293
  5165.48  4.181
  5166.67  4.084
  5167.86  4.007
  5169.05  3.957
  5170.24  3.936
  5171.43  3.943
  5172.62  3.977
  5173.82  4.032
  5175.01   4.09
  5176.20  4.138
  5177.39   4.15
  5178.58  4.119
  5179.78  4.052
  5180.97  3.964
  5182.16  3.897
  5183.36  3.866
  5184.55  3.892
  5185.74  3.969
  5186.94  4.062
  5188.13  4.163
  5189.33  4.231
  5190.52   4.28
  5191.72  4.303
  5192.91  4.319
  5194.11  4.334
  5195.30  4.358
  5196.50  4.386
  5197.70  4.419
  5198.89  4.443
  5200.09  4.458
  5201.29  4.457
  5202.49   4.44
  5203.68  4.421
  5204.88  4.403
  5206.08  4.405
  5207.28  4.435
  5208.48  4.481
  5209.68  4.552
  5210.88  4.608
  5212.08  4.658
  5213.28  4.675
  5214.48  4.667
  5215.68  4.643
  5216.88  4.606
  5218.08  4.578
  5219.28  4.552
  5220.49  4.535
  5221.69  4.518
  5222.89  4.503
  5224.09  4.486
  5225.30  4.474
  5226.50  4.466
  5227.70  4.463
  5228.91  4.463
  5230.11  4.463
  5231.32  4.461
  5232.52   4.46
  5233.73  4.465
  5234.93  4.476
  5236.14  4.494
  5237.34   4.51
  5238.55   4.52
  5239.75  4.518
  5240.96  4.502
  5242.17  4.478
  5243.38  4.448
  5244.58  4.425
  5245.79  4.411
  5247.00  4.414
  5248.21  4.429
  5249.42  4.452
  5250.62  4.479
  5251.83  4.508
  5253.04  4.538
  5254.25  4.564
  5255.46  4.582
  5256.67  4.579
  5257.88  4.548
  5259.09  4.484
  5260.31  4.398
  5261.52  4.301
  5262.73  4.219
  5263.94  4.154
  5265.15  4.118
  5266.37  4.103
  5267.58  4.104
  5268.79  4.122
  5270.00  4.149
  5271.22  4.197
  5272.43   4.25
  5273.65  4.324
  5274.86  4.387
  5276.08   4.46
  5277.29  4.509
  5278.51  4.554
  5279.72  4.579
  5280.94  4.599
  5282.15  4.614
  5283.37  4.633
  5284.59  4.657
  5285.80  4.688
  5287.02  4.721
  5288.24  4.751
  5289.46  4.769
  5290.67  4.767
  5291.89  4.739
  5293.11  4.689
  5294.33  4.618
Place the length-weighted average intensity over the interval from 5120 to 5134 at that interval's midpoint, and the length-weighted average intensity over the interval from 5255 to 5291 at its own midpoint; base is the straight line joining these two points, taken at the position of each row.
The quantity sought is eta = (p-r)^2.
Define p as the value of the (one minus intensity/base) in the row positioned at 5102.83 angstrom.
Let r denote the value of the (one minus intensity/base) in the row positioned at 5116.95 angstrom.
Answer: 0.0038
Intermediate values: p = -0.015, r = -0.08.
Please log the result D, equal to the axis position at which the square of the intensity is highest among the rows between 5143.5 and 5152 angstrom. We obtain 5151.23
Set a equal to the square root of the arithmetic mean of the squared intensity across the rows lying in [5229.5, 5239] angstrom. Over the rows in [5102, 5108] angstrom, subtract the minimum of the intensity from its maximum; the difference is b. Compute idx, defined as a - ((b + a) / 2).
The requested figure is 2.21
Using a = 4.48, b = 0.054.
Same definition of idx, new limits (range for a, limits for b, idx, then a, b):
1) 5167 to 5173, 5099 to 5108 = 1.96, 3.96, 0.054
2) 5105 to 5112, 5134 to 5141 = 2.28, 4.61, 0.047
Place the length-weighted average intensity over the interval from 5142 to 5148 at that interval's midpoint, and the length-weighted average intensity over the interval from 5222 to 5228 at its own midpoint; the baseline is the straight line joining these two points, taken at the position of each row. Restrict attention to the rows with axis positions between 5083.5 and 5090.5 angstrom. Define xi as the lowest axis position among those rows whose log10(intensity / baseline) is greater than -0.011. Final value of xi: 5086.41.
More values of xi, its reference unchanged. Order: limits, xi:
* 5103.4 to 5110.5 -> 5104.00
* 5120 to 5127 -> 5120.48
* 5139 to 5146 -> 5139.38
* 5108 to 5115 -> 5108.71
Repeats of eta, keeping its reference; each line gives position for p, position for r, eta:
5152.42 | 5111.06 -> 0.0006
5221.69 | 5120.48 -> 0.0019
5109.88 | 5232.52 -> 0.0002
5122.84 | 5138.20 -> 0.0000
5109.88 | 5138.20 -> 0.0000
